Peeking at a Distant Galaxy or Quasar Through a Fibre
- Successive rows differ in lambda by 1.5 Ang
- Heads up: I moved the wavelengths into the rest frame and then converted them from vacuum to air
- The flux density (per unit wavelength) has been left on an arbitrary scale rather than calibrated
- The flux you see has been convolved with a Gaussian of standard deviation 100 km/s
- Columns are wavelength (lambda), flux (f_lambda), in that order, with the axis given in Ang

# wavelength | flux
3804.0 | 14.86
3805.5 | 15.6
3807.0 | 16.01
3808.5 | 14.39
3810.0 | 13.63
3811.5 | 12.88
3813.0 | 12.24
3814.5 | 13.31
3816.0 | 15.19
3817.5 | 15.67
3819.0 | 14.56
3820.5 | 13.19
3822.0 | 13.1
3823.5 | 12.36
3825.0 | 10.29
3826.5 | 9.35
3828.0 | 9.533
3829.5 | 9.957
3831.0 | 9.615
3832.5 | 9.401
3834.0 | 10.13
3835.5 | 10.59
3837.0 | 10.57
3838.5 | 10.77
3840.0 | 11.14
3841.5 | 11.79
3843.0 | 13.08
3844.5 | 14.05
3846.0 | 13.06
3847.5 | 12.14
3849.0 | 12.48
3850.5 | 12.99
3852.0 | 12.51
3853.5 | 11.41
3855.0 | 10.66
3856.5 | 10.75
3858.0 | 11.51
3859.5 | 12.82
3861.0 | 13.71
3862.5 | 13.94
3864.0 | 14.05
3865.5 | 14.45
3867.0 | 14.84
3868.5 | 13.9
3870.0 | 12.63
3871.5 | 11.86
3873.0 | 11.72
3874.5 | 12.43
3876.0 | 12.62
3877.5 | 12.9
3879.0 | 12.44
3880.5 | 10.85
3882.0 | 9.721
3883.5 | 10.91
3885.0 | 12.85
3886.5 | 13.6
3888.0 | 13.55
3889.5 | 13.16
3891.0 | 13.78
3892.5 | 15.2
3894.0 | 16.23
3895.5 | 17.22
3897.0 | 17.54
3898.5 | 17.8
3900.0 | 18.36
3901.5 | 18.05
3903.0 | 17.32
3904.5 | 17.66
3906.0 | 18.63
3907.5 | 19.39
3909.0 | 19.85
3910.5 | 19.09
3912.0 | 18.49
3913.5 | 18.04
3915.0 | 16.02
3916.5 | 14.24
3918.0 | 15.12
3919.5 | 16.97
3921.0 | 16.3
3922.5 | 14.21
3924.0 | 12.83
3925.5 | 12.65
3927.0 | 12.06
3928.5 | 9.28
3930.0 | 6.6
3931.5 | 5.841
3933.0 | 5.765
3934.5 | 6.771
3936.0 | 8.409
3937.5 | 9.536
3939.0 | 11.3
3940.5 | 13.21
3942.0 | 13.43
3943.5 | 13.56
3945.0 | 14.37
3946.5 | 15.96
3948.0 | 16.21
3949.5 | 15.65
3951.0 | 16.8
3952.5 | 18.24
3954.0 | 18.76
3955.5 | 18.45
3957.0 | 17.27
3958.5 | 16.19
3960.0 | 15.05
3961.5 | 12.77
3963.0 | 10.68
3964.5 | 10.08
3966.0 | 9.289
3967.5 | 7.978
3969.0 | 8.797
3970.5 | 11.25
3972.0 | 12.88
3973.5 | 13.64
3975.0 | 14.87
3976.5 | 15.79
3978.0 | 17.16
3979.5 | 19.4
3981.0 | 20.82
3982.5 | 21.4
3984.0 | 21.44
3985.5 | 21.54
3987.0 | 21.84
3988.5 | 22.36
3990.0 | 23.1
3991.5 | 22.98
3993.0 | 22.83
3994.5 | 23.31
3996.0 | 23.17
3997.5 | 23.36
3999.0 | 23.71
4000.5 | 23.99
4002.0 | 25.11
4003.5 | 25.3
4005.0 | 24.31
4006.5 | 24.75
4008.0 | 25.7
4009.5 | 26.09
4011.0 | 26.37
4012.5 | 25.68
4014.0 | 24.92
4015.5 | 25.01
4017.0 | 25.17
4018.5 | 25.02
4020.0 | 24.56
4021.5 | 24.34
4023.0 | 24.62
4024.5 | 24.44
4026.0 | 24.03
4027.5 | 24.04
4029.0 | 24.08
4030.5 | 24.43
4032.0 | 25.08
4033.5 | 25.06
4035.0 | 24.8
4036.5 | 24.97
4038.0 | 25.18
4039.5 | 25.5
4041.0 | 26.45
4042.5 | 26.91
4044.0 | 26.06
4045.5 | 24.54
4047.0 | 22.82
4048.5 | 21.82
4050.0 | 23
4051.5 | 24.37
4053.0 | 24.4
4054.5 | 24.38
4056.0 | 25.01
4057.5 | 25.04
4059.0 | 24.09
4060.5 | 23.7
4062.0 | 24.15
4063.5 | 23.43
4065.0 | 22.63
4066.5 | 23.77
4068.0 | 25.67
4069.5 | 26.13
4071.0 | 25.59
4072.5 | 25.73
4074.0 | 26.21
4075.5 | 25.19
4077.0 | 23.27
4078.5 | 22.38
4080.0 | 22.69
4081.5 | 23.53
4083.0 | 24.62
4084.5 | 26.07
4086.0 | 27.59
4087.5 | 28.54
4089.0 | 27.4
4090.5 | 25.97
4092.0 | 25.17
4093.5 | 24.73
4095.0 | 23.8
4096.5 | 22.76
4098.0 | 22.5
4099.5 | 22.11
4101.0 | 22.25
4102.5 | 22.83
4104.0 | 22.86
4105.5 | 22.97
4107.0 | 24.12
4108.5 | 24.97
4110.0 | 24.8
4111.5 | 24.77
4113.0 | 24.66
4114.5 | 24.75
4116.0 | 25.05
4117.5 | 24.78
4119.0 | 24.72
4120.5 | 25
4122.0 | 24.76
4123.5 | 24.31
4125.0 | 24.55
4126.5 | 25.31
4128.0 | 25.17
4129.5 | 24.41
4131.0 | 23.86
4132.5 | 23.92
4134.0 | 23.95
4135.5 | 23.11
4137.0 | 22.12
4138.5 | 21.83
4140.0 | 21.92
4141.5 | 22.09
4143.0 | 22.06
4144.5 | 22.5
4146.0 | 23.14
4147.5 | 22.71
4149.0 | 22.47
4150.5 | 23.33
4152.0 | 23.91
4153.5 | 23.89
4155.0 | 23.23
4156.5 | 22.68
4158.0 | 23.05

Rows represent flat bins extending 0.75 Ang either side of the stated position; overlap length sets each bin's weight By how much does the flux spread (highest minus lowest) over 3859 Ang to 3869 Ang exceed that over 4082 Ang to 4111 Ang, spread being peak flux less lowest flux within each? -4.4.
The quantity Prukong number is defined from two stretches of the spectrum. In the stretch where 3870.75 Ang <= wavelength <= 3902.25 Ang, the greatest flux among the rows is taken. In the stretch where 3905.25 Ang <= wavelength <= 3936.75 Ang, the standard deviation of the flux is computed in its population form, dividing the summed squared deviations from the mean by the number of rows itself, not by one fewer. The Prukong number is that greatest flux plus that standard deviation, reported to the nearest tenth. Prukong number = 23.1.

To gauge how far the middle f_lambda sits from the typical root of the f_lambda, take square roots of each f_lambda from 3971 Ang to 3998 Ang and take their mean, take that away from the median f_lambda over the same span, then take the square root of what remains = 4.1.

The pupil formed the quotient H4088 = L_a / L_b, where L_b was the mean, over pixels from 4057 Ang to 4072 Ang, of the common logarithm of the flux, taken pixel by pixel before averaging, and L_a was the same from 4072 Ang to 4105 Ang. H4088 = 1.00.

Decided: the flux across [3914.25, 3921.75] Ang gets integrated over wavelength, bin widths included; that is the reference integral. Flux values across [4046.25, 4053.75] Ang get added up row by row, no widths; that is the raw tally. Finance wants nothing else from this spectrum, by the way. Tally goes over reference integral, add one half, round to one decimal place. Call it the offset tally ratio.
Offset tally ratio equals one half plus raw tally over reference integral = 1.5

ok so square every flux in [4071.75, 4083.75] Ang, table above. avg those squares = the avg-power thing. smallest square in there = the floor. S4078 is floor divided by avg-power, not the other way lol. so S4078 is 0.85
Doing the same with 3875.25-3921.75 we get 0.38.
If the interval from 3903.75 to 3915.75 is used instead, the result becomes 0.76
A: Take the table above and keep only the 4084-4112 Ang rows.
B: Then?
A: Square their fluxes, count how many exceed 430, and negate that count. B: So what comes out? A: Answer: -19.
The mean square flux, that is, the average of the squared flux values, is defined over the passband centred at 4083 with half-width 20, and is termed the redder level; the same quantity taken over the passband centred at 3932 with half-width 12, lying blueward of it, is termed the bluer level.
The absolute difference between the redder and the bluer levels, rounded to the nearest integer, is 480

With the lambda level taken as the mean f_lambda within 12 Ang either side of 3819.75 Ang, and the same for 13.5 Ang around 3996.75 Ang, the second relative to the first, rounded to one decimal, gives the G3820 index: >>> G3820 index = 1.9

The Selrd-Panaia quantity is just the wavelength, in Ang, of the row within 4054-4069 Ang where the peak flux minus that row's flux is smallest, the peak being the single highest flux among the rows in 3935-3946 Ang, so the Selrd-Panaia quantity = 4068.0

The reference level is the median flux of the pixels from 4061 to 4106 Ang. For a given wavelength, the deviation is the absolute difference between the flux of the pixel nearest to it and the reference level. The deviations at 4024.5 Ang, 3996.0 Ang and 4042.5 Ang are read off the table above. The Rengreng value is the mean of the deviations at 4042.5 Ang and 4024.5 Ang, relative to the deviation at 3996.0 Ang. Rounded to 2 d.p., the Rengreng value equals 2.11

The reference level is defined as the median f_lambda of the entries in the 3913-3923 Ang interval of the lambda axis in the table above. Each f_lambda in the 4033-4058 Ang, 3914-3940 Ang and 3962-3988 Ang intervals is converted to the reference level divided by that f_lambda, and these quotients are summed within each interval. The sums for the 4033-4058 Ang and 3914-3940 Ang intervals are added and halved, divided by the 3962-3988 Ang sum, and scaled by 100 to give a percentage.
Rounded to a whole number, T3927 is 95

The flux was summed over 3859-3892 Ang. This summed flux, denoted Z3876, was 283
